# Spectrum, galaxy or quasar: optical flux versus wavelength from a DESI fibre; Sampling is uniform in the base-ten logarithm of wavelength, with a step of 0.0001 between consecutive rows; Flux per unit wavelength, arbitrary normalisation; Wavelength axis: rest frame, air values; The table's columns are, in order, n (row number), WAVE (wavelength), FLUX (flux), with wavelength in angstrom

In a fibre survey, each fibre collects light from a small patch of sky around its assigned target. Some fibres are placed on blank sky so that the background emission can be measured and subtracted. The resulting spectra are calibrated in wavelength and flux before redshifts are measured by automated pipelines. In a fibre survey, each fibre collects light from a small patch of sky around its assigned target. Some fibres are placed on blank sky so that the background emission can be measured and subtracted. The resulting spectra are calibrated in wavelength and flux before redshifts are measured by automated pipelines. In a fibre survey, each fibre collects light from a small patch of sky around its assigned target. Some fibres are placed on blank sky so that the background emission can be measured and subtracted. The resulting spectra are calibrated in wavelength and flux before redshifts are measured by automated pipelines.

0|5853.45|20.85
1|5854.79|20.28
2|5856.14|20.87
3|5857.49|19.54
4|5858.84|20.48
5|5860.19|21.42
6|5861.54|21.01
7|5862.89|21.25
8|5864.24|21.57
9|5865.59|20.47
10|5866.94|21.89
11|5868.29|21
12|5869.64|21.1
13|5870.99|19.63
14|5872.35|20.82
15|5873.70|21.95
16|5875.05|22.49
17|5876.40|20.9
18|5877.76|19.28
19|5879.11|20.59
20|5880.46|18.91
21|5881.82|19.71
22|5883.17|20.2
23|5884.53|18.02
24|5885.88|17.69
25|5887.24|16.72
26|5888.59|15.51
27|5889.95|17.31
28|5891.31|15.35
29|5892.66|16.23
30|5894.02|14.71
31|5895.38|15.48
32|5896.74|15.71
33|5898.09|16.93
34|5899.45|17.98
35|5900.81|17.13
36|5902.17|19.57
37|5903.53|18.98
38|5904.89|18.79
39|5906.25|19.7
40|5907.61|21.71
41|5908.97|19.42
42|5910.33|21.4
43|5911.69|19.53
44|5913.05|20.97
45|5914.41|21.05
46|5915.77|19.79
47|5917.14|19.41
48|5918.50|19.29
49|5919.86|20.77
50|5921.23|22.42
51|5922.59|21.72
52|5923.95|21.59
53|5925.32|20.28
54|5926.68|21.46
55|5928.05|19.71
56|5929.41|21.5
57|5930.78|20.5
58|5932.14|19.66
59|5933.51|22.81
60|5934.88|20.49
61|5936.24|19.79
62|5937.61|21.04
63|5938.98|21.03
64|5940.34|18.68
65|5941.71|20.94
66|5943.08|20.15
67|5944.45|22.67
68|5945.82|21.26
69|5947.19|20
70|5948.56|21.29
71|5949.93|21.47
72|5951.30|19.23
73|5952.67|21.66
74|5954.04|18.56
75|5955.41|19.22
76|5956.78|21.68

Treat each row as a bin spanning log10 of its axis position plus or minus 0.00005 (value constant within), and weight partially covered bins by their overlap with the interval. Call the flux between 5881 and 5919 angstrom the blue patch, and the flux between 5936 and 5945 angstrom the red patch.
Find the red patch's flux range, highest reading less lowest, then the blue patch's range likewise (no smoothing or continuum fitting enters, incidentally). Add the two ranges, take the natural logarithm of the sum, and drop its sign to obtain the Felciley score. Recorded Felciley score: 2.4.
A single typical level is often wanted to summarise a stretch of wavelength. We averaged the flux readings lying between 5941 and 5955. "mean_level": 20.7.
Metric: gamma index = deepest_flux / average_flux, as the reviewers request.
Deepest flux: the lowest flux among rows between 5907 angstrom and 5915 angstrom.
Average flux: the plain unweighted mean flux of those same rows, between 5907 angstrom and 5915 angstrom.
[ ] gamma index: 0.939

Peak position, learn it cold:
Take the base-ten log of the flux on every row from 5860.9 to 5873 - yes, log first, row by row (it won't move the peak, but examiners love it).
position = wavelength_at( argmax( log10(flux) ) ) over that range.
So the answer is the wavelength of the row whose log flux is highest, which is 5866.94 angstrom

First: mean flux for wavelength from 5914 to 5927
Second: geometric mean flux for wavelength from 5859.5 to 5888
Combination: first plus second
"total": 41.0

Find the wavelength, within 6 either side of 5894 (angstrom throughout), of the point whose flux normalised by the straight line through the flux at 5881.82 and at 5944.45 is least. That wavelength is 5894.02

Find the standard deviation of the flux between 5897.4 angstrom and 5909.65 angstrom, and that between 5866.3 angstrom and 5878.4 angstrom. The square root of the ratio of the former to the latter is 1.181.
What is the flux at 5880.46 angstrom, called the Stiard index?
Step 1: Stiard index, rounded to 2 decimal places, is 18.91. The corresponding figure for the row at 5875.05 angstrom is 22.49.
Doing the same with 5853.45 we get 20.85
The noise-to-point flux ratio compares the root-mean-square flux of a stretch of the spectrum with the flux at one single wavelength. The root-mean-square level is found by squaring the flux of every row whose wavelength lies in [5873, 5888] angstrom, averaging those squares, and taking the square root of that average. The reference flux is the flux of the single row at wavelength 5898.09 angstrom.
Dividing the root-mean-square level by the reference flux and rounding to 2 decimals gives 1.17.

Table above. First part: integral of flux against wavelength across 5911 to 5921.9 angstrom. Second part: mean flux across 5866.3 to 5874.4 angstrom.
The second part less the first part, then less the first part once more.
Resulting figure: -424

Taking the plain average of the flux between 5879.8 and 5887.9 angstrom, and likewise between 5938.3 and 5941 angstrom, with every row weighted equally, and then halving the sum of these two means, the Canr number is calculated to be 19.2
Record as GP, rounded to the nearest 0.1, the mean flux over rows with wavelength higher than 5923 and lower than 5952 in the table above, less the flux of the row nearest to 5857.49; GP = 1.2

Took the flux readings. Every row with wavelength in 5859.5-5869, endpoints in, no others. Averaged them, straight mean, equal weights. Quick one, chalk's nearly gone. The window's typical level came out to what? 21.2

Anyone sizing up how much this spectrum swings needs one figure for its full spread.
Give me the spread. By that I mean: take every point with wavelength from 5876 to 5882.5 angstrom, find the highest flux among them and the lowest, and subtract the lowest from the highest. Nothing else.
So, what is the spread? 2.0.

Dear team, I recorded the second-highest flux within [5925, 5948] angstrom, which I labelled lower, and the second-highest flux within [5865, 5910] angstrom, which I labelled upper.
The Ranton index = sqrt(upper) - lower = -18.0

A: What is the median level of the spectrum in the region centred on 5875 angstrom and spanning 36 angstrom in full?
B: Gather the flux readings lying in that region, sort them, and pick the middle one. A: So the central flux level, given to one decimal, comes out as 20.5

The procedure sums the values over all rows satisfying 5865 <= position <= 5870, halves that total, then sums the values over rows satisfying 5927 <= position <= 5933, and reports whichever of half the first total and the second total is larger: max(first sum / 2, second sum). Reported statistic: 81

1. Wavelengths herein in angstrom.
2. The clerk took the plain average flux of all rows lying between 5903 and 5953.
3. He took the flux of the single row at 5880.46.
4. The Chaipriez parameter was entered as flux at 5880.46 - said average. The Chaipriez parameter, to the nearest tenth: -1.7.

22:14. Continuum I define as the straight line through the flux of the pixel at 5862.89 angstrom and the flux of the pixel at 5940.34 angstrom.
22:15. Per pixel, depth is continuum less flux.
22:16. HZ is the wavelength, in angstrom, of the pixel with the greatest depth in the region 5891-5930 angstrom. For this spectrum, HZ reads 5894.02 angstrom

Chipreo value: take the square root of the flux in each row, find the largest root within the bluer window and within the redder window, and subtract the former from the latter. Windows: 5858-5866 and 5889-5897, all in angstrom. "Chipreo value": -0.5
